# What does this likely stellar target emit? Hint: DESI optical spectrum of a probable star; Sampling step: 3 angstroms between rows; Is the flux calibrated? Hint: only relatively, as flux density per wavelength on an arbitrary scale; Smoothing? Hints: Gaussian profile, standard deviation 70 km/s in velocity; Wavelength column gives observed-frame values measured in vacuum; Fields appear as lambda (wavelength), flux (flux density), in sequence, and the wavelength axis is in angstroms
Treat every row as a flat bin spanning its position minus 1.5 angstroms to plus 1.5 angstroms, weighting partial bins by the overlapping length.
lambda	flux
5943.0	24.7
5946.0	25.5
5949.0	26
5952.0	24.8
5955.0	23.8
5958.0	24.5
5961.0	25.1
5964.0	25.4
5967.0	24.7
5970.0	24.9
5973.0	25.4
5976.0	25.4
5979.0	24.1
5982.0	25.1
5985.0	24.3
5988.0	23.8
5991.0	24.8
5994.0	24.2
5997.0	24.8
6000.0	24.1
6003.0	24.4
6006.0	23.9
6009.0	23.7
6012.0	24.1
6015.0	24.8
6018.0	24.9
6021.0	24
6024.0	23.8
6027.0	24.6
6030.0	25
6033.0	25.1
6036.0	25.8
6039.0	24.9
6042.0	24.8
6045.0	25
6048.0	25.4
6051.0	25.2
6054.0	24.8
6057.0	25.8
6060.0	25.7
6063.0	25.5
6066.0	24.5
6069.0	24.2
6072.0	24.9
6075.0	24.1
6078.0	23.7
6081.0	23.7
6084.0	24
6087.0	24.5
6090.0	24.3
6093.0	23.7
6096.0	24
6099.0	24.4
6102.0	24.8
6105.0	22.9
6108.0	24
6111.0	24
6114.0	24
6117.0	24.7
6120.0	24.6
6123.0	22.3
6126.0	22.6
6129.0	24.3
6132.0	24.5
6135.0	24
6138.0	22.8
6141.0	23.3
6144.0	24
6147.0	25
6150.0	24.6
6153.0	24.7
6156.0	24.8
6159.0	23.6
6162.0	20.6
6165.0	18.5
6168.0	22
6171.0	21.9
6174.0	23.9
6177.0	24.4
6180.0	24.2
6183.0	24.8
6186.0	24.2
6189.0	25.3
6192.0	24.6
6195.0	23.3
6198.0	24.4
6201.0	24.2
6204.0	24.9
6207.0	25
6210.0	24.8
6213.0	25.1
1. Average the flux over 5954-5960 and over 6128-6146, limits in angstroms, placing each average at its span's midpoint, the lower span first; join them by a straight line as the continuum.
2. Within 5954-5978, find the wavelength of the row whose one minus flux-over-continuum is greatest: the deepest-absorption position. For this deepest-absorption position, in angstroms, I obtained 5955.0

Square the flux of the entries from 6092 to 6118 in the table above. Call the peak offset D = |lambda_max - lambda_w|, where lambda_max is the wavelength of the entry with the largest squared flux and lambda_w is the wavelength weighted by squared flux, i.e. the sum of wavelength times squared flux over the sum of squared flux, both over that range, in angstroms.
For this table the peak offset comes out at 3.1 angstroms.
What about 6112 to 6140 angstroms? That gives 8.9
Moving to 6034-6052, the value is 7.5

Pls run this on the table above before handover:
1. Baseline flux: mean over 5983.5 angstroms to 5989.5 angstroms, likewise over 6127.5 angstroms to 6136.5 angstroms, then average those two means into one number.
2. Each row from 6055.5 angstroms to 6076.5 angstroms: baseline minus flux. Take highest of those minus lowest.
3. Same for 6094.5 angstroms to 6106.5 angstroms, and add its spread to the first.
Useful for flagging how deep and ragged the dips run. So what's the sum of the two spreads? 3.60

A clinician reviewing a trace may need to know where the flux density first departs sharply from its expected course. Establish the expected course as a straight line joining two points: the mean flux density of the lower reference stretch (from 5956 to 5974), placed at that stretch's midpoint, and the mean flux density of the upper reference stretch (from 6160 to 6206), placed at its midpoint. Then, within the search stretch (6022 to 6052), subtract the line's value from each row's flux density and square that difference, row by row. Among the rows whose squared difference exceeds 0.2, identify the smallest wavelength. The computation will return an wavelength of 6024.0 angstroms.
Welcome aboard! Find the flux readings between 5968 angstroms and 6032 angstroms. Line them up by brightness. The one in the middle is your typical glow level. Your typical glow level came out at 24.4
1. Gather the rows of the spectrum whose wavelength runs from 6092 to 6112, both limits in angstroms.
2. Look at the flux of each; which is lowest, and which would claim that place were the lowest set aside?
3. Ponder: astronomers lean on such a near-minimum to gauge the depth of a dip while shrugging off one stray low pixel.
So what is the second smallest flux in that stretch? 23.7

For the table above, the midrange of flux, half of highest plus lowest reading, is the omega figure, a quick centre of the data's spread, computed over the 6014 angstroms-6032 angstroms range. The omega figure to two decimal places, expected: 24.40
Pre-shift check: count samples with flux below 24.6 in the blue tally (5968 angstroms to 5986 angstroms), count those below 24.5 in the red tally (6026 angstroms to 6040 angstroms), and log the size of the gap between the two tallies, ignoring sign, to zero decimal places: 2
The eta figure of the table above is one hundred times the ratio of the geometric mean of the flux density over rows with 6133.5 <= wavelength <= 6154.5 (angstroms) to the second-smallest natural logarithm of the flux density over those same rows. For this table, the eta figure 764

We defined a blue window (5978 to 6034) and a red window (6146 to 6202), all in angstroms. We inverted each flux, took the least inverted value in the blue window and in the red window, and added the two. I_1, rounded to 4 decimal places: 0.0794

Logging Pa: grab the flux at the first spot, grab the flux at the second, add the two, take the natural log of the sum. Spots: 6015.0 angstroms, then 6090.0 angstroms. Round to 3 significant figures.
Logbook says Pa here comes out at 3.89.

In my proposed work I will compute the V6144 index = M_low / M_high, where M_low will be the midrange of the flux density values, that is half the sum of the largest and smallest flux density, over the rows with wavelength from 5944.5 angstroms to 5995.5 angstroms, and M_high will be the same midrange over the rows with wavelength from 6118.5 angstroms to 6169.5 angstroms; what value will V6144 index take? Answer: 1.14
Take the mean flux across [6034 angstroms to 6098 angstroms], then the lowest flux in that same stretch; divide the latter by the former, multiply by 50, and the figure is 48.0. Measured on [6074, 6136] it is 46.5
